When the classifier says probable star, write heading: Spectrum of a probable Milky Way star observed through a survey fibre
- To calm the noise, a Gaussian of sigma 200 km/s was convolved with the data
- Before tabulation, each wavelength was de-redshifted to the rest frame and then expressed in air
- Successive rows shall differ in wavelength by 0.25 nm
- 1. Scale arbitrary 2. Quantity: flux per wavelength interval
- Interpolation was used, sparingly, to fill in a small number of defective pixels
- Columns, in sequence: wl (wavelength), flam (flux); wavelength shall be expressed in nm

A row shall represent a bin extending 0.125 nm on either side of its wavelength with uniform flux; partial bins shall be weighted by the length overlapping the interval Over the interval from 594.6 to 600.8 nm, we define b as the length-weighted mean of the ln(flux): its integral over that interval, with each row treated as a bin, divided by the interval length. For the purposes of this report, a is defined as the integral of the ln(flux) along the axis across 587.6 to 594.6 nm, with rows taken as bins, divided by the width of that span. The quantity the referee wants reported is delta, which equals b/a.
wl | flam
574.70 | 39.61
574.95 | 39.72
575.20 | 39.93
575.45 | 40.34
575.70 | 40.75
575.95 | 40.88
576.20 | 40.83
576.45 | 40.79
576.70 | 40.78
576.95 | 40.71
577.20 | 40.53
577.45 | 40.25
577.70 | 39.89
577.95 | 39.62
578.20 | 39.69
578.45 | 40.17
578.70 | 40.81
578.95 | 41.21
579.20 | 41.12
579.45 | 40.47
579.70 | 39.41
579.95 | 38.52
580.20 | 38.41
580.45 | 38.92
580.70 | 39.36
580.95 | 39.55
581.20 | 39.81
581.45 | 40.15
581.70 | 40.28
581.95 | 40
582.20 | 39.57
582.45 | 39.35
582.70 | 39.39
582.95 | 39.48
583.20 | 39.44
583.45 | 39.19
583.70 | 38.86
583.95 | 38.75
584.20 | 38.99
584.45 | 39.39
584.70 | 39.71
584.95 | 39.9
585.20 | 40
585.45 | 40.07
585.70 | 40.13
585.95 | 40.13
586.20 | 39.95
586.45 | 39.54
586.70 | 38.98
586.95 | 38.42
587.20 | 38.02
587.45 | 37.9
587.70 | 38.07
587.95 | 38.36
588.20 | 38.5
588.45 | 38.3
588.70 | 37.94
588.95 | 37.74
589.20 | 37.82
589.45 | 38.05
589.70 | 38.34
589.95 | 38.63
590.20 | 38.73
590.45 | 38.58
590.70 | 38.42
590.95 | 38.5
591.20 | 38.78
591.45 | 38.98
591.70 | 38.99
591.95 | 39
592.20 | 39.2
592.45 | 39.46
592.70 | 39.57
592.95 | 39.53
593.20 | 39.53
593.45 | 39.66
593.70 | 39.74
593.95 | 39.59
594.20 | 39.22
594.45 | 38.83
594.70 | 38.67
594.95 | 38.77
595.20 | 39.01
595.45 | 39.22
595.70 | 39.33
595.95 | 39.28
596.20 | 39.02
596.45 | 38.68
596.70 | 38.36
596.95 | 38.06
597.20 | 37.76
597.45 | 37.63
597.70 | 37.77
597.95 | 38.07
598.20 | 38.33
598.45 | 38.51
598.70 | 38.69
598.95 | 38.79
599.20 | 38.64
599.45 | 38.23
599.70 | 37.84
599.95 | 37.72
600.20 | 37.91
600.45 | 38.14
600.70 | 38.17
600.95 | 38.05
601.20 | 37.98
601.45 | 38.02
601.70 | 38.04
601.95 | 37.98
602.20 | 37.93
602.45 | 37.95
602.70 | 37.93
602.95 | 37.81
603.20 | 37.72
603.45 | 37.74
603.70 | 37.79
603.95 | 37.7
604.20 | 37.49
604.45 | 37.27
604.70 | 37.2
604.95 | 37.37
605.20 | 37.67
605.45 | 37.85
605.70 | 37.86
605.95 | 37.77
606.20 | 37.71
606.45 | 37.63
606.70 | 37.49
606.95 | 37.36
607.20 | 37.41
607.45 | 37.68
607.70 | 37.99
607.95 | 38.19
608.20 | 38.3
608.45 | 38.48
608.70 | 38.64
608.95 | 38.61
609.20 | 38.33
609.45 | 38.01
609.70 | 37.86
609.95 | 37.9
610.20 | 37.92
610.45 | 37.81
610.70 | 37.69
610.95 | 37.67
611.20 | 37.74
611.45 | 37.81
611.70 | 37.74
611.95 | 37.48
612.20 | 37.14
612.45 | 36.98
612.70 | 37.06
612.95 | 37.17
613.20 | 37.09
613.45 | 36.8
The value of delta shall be 0.997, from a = 3.66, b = 3.65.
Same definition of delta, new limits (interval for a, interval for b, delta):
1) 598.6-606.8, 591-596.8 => 1.009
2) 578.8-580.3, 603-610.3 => 0.986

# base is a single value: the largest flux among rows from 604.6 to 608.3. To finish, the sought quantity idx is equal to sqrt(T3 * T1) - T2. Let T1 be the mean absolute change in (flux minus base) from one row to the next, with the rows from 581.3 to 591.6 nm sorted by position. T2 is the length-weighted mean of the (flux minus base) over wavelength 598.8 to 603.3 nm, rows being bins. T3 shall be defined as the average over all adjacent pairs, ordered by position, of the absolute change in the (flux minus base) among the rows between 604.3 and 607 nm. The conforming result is 0.41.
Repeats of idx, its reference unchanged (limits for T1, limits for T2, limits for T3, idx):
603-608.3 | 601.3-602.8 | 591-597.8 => 0.48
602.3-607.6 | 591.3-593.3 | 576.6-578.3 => -0.82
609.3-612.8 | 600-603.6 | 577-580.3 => 0.58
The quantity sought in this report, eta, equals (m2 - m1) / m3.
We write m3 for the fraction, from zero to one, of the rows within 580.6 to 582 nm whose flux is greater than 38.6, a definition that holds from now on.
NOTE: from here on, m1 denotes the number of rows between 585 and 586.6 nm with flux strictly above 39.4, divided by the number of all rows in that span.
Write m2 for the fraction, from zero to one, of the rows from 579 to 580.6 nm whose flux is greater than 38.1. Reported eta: 0.0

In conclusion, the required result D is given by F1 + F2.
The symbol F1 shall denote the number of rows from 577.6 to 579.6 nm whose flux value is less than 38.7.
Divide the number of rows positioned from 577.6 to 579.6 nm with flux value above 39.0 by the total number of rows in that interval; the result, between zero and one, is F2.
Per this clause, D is 1.0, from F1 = 0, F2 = 1.0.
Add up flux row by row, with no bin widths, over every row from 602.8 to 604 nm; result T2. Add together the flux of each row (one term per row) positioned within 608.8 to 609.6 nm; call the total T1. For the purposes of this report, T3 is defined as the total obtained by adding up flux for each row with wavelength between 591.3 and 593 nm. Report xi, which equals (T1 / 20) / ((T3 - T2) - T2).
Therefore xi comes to -0.056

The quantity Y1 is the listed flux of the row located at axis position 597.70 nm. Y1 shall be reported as 37.77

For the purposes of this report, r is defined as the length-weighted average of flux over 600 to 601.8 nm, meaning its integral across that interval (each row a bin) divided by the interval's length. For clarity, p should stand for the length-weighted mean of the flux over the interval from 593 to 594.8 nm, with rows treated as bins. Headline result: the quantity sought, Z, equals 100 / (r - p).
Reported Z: -77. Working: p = 39.3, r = 38.0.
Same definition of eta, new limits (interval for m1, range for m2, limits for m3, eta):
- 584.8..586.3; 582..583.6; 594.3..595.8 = 0.0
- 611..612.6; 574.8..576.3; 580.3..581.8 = 1.0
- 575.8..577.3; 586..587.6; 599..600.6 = -2.0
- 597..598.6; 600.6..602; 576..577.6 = 0.2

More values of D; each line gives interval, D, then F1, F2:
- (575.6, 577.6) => 1.0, 0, 1.0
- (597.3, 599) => 6.0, 6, 0.0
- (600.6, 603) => 10.0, 10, 0.0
